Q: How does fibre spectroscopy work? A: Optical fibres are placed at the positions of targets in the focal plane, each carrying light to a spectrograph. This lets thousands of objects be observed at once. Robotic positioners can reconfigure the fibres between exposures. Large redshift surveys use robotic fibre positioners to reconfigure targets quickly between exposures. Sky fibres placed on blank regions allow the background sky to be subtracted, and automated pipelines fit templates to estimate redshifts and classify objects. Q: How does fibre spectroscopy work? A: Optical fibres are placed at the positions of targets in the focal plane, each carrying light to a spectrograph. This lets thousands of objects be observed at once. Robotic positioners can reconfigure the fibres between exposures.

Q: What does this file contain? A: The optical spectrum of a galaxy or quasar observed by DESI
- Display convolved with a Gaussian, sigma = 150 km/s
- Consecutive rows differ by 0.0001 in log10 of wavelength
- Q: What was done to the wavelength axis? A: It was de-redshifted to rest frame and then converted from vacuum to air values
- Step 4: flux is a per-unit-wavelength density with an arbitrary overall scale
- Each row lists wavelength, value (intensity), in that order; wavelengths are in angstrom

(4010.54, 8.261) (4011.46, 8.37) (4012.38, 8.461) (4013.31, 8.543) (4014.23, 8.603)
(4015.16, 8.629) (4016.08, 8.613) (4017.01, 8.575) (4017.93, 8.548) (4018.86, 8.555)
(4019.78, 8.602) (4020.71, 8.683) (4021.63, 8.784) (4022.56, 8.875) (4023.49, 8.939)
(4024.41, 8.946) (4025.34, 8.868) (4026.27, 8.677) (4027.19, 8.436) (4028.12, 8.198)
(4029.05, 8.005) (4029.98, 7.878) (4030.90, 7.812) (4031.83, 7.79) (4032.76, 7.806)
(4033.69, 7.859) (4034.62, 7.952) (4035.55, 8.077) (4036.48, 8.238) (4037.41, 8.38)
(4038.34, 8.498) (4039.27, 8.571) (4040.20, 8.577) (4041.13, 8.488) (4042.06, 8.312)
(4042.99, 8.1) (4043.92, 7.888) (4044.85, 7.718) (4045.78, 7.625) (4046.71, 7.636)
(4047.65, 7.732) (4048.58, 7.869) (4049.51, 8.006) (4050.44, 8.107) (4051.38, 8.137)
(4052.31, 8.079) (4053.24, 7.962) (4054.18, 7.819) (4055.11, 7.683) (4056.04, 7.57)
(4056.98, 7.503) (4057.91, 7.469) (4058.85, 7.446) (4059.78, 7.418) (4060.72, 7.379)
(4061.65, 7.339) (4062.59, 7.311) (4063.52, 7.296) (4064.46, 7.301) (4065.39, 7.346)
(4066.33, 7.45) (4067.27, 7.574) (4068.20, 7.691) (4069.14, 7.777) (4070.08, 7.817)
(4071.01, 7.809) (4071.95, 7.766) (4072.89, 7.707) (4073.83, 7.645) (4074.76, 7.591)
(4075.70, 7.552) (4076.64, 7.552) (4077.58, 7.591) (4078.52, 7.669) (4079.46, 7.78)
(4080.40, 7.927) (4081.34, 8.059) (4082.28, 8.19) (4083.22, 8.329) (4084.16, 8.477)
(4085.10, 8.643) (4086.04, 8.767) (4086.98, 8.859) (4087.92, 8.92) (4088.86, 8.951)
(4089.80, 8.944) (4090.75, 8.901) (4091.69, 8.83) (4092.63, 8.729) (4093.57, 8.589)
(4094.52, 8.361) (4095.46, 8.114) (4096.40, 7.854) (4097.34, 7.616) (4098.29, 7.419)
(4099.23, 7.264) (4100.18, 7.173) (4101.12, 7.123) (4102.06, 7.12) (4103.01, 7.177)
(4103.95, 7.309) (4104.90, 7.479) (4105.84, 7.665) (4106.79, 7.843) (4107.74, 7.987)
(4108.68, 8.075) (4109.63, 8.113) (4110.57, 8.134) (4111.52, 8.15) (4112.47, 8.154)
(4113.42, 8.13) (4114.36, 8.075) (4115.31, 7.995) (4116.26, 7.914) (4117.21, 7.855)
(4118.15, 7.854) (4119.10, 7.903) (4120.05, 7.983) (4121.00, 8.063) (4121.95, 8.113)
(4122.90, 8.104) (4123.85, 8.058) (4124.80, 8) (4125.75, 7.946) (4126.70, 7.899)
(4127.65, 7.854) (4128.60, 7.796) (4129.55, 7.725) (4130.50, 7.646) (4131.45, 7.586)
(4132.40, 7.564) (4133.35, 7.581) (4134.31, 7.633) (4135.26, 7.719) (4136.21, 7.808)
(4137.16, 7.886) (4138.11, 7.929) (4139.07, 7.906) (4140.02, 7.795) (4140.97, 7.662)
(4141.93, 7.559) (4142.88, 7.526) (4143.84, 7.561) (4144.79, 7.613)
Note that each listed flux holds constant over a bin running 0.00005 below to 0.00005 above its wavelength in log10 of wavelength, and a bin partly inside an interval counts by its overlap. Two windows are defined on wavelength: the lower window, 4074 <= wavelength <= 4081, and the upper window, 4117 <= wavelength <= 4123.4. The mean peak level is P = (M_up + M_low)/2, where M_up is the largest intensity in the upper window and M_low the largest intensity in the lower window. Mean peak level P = 8.0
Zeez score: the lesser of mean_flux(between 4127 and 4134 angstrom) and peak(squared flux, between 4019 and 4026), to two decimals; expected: 7.68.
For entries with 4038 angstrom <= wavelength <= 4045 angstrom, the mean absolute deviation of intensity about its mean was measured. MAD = 0.28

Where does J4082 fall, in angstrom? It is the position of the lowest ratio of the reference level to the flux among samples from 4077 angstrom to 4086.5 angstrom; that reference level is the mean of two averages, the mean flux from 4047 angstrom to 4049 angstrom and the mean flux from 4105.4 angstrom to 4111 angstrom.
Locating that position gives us 4086.04 angstrom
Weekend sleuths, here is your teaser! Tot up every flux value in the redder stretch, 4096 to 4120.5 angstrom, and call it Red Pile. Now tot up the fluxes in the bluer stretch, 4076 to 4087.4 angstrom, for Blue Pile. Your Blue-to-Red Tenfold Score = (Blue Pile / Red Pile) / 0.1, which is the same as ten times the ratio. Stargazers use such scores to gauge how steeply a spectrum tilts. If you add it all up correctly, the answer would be 4.9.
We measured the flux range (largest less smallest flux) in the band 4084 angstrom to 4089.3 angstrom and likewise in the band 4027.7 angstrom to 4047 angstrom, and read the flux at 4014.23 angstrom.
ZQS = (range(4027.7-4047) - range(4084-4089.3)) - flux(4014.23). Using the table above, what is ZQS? -8.1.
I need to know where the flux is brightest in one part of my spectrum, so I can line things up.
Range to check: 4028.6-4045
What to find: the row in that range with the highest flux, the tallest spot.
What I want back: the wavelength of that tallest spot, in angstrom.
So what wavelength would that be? 4040.20 angstrom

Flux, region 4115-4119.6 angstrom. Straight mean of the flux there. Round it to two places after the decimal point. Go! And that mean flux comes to 7.90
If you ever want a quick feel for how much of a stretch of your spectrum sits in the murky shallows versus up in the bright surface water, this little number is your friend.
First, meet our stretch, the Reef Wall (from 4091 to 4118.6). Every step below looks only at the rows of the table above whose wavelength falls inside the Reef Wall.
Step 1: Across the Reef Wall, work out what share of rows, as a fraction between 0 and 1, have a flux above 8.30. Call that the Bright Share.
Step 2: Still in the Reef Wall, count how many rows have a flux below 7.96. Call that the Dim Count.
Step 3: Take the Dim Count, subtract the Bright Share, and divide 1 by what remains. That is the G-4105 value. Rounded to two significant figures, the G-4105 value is 0.067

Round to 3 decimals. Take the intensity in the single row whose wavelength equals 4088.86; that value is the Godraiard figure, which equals 8.951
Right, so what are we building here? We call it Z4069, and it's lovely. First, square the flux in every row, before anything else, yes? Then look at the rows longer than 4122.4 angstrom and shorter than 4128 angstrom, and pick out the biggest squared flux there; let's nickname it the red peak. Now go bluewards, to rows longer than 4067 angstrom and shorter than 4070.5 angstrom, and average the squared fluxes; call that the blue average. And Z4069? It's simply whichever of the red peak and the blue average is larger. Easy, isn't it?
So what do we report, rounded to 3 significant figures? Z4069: 65.7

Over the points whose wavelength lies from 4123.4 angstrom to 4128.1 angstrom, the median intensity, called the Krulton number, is 7.9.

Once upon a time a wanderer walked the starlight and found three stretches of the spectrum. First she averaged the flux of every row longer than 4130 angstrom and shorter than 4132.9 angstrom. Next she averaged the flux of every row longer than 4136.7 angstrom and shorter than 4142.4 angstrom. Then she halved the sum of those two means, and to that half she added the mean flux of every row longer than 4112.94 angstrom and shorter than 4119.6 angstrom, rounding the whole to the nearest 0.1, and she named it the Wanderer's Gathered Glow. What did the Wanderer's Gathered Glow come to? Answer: 15.7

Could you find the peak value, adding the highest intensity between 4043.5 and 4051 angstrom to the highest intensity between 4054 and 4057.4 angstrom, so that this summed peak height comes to 15.93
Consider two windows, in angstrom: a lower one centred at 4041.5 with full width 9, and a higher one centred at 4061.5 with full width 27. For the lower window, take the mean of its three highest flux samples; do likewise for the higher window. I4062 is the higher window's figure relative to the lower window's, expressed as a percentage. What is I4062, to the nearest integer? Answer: 95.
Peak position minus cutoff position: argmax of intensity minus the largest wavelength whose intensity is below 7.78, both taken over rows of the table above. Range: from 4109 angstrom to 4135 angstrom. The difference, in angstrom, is -21.8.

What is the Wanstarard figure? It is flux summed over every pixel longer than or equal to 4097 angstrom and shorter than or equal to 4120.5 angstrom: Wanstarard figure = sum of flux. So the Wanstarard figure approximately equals 193.5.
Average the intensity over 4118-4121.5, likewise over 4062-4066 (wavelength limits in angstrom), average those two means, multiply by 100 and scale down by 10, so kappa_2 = 76.3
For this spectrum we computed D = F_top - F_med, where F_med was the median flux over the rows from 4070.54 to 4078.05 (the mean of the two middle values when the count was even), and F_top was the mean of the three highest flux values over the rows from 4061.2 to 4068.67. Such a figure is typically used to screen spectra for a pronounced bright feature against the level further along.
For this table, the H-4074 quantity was 0.0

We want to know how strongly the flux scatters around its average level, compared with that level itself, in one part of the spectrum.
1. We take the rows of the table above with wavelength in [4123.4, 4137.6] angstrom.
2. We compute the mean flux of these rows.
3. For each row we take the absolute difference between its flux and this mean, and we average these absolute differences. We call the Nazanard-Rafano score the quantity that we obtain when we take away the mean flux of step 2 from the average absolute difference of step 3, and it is -7.6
